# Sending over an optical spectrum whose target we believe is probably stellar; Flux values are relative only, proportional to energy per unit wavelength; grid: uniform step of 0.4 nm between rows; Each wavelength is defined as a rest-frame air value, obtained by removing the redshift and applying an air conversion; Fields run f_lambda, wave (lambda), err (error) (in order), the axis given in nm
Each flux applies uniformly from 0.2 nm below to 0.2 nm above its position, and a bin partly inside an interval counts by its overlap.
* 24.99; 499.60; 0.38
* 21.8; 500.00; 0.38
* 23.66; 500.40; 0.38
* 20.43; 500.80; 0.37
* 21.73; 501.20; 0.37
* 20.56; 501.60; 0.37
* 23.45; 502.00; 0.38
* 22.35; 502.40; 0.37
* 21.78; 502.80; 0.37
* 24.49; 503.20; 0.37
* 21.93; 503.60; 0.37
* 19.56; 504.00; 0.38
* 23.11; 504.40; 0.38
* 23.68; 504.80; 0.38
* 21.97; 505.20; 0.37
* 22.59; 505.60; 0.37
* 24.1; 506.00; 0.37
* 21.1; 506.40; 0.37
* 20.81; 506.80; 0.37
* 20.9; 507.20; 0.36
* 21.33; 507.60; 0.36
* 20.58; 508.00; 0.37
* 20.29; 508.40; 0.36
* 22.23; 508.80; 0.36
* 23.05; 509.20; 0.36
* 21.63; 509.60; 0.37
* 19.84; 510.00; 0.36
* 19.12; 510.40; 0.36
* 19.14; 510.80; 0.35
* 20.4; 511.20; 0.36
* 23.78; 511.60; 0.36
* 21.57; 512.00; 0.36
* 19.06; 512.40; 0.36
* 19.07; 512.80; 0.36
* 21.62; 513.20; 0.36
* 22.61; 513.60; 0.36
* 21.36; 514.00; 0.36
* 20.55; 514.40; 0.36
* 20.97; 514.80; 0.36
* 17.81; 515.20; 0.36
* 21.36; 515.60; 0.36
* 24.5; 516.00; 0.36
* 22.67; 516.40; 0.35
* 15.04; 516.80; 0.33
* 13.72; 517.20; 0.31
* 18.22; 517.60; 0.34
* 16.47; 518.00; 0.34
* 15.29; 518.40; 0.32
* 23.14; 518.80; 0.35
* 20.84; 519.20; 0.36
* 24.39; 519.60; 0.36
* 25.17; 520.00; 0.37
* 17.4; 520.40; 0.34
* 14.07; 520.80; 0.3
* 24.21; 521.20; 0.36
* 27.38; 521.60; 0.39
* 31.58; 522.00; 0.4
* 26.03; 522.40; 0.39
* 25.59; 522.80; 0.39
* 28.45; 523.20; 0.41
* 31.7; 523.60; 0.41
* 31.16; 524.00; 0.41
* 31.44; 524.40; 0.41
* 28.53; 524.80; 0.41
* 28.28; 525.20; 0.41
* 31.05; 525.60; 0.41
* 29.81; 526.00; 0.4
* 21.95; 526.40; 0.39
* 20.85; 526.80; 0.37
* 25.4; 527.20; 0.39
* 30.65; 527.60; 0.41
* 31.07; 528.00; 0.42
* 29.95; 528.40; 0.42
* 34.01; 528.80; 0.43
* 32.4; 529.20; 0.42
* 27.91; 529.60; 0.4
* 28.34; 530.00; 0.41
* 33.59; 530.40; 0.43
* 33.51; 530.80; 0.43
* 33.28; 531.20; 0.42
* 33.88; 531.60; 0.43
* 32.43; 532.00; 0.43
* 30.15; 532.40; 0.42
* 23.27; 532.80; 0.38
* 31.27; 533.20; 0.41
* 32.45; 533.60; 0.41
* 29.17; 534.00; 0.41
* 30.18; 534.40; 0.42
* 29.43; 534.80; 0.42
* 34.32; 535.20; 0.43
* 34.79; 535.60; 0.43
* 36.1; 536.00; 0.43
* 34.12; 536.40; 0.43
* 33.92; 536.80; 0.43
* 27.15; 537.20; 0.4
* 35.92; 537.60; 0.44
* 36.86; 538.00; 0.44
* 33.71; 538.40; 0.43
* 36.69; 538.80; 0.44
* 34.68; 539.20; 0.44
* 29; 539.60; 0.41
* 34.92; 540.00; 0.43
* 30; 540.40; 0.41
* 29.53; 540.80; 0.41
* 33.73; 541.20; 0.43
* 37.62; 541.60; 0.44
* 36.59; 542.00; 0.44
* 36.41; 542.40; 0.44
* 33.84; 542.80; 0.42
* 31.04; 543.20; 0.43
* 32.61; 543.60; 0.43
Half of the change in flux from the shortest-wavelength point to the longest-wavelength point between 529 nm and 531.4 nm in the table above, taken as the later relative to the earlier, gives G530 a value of 0.44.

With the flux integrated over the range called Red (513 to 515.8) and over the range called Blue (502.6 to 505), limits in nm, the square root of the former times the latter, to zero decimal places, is 56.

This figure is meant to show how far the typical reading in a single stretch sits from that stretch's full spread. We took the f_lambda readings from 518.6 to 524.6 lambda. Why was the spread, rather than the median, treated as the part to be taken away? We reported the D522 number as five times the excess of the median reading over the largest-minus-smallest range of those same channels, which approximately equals 40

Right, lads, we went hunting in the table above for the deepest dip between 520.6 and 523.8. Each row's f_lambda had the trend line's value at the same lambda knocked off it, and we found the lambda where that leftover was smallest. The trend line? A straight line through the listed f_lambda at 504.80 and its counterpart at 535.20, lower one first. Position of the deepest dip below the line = 520.80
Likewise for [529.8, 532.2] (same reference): 530.00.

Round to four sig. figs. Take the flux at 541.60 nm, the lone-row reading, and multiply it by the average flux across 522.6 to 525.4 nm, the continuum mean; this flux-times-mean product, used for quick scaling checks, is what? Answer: 1103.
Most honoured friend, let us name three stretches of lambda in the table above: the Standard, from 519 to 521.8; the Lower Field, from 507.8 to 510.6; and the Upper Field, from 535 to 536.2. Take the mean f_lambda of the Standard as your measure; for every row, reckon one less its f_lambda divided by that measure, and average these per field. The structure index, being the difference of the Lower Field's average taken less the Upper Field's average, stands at 0.64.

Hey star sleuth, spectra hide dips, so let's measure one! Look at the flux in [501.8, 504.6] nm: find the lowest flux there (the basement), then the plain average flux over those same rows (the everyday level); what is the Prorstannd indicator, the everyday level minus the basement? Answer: 2.8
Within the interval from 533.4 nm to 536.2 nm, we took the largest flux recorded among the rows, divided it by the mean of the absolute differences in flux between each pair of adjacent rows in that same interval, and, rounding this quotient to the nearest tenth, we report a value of 18.5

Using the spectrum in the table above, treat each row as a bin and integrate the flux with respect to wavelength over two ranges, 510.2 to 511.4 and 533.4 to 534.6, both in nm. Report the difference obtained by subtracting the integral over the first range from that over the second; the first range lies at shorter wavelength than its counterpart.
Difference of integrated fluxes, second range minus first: 13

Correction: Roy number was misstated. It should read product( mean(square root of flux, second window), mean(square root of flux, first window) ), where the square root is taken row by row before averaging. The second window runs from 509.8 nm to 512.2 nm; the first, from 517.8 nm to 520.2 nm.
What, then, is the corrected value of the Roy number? 21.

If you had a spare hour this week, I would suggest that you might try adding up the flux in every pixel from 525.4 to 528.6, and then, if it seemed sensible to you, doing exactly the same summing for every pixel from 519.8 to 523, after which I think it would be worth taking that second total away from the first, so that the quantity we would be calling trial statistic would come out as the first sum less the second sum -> 29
